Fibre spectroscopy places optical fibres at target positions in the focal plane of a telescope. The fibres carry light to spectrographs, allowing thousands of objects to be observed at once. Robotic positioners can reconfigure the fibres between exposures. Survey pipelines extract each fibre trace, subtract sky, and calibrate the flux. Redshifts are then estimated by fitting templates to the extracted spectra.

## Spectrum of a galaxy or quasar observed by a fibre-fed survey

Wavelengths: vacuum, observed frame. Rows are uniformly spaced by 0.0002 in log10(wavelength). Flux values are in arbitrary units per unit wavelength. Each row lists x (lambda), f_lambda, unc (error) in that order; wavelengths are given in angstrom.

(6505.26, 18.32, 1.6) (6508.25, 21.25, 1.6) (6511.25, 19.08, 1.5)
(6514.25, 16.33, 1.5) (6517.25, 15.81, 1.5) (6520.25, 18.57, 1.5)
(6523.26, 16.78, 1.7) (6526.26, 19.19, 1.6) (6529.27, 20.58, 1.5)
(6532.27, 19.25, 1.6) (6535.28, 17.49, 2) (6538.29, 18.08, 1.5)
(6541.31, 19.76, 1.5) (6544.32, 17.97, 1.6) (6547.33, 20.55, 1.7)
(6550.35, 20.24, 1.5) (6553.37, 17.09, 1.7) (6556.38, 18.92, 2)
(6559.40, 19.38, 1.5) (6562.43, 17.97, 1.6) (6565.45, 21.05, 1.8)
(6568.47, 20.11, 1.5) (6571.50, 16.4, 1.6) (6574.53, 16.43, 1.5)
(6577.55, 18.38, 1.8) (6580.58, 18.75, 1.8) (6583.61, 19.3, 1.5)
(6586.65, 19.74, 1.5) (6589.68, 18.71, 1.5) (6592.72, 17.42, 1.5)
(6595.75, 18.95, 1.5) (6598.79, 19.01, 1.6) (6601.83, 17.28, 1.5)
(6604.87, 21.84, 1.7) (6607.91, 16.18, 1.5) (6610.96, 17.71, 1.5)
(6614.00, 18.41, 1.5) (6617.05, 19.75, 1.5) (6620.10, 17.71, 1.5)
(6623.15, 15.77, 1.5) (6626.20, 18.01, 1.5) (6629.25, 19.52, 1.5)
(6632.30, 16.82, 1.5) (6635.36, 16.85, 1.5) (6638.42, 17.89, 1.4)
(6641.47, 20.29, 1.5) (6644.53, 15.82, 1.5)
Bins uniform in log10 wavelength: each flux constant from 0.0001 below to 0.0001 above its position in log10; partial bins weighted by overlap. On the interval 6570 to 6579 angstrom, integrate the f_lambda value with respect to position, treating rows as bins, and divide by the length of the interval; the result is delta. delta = 17.1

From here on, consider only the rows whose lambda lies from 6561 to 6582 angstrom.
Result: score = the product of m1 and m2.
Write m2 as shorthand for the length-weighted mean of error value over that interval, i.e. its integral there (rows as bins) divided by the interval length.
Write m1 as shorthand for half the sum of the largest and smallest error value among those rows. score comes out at 2.7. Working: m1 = 1.65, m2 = 1.66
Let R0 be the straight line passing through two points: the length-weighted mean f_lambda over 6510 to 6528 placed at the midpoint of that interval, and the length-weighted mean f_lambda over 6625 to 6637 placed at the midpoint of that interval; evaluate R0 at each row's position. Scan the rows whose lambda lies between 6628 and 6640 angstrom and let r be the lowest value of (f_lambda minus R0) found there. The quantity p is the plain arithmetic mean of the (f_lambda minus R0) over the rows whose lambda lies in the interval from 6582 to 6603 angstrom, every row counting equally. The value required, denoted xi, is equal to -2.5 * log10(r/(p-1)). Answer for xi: -2.4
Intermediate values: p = 0.9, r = -1.0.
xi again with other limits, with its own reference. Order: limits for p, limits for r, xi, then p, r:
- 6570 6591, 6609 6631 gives -1.6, 0.5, -2.0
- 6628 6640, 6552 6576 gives -0.3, 0.0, -1.3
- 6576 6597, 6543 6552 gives -3.0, 1.0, 0.3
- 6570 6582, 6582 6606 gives 1.0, -0.2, -0.5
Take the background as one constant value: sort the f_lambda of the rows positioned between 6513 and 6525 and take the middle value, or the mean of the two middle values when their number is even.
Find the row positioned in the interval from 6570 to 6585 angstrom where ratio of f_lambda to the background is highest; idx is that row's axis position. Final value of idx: 6583.61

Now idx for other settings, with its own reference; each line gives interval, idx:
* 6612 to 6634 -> 6617.05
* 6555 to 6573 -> 6565.45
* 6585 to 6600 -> 6586.65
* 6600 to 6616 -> 6604.87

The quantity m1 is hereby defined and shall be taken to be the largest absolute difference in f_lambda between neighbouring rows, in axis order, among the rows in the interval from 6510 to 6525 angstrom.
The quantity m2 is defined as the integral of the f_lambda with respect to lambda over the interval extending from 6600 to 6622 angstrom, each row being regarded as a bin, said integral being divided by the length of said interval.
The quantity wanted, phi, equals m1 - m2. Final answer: -15.6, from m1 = 2.8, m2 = 18.4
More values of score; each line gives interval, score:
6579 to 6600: 2.6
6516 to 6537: 2.9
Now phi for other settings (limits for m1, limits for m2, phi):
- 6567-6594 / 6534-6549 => -15.1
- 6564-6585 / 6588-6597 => -14.7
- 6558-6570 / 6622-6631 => -14.8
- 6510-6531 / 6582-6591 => -16.5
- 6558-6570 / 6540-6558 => -16.0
